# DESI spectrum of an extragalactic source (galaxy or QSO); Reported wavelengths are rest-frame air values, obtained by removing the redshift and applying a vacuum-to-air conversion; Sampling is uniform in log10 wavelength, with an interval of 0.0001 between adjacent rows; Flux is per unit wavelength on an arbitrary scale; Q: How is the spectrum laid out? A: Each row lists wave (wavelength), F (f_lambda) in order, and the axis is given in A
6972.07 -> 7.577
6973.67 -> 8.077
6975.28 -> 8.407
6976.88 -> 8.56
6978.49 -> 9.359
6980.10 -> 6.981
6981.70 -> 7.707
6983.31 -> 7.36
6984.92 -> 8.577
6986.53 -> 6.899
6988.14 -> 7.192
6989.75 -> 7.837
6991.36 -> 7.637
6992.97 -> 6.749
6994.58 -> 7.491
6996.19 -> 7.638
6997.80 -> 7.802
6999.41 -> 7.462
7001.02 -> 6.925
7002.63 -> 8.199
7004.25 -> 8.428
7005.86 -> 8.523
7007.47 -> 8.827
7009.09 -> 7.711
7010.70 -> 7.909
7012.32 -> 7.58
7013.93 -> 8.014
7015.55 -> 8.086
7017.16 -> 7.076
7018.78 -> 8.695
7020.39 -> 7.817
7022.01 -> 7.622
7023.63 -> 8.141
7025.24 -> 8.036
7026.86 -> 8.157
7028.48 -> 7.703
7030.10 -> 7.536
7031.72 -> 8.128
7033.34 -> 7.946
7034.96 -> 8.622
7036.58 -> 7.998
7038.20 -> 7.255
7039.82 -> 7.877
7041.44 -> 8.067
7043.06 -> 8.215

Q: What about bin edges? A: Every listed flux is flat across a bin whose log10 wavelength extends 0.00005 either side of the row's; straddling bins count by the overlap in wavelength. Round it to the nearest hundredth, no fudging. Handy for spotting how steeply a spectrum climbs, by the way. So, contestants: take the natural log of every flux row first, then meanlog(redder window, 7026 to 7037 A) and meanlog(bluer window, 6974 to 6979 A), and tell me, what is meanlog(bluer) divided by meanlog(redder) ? 1.04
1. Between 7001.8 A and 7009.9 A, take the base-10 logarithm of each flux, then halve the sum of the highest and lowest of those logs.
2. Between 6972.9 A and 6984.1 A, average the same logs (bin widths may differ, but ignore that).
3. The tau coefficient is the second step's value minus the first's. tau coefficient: -0.012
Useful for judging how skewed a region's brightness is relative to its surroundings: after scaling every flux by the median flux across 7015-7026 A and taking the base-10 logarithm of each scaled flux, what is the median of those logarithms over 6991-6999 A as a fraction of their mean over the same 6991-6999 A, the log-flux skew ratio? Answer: 0.7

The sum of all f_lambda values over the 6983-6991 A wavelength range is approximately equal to 37.9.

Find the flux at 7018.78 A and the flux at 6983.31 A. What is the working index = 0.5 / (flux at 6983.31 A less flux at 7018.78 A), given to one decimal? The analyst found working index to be -0.4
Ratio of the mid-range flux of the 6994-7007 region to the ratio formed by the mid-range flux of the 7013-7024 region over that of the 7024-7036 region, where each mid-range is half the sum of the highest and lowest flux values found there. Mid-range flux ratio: 7.9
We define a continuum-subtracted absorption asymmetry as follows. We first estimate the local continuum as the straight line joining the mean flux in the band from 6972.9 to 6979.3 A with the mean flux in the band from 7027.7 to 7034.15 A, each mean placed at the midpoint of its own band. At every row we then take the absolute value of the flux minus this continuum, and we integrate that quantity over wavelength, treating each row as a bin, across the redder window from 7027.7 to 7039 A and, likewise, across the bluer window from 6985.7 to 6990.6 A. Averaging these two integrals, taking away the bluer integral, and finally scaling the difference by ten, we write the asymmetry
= -7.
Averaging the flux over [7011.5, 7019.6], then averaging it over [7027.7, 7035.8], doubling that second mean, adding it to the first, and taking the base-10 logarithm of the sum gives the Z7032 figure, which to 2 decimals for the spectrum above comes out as 1.38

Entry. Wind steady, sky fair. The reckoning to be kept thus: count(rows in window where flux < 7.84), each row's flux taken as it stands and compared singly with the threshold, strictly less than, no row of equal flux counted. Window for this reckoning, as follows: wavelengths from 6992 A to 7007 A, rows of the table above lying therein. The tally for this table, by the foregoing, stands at 6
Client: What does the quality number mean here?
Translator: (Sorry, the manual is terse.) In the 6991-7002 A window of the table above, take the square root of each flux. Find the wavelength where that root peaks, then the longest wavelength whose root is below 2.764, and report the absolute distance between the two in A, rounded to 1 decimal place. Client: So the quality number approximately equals 3.2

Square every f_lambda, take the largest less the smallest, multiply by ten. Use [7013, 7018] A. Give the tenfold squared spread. 153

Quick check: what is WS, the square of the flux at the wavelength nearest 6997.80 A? 61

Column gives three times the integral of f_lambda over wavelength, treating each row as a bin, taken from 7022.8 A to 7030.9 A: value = 192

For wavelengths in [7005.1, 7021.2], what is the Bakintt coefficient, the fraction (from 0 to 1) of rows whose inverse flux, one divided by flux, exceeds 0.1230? 0.70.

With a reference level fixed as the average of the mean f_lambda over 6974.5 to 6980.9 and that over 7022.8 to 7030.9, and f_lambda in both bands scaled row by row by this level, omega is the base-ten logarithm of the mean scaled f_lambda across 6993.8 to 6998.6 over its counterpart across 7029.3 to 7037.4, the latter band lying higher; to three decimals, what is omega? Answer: -0.022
